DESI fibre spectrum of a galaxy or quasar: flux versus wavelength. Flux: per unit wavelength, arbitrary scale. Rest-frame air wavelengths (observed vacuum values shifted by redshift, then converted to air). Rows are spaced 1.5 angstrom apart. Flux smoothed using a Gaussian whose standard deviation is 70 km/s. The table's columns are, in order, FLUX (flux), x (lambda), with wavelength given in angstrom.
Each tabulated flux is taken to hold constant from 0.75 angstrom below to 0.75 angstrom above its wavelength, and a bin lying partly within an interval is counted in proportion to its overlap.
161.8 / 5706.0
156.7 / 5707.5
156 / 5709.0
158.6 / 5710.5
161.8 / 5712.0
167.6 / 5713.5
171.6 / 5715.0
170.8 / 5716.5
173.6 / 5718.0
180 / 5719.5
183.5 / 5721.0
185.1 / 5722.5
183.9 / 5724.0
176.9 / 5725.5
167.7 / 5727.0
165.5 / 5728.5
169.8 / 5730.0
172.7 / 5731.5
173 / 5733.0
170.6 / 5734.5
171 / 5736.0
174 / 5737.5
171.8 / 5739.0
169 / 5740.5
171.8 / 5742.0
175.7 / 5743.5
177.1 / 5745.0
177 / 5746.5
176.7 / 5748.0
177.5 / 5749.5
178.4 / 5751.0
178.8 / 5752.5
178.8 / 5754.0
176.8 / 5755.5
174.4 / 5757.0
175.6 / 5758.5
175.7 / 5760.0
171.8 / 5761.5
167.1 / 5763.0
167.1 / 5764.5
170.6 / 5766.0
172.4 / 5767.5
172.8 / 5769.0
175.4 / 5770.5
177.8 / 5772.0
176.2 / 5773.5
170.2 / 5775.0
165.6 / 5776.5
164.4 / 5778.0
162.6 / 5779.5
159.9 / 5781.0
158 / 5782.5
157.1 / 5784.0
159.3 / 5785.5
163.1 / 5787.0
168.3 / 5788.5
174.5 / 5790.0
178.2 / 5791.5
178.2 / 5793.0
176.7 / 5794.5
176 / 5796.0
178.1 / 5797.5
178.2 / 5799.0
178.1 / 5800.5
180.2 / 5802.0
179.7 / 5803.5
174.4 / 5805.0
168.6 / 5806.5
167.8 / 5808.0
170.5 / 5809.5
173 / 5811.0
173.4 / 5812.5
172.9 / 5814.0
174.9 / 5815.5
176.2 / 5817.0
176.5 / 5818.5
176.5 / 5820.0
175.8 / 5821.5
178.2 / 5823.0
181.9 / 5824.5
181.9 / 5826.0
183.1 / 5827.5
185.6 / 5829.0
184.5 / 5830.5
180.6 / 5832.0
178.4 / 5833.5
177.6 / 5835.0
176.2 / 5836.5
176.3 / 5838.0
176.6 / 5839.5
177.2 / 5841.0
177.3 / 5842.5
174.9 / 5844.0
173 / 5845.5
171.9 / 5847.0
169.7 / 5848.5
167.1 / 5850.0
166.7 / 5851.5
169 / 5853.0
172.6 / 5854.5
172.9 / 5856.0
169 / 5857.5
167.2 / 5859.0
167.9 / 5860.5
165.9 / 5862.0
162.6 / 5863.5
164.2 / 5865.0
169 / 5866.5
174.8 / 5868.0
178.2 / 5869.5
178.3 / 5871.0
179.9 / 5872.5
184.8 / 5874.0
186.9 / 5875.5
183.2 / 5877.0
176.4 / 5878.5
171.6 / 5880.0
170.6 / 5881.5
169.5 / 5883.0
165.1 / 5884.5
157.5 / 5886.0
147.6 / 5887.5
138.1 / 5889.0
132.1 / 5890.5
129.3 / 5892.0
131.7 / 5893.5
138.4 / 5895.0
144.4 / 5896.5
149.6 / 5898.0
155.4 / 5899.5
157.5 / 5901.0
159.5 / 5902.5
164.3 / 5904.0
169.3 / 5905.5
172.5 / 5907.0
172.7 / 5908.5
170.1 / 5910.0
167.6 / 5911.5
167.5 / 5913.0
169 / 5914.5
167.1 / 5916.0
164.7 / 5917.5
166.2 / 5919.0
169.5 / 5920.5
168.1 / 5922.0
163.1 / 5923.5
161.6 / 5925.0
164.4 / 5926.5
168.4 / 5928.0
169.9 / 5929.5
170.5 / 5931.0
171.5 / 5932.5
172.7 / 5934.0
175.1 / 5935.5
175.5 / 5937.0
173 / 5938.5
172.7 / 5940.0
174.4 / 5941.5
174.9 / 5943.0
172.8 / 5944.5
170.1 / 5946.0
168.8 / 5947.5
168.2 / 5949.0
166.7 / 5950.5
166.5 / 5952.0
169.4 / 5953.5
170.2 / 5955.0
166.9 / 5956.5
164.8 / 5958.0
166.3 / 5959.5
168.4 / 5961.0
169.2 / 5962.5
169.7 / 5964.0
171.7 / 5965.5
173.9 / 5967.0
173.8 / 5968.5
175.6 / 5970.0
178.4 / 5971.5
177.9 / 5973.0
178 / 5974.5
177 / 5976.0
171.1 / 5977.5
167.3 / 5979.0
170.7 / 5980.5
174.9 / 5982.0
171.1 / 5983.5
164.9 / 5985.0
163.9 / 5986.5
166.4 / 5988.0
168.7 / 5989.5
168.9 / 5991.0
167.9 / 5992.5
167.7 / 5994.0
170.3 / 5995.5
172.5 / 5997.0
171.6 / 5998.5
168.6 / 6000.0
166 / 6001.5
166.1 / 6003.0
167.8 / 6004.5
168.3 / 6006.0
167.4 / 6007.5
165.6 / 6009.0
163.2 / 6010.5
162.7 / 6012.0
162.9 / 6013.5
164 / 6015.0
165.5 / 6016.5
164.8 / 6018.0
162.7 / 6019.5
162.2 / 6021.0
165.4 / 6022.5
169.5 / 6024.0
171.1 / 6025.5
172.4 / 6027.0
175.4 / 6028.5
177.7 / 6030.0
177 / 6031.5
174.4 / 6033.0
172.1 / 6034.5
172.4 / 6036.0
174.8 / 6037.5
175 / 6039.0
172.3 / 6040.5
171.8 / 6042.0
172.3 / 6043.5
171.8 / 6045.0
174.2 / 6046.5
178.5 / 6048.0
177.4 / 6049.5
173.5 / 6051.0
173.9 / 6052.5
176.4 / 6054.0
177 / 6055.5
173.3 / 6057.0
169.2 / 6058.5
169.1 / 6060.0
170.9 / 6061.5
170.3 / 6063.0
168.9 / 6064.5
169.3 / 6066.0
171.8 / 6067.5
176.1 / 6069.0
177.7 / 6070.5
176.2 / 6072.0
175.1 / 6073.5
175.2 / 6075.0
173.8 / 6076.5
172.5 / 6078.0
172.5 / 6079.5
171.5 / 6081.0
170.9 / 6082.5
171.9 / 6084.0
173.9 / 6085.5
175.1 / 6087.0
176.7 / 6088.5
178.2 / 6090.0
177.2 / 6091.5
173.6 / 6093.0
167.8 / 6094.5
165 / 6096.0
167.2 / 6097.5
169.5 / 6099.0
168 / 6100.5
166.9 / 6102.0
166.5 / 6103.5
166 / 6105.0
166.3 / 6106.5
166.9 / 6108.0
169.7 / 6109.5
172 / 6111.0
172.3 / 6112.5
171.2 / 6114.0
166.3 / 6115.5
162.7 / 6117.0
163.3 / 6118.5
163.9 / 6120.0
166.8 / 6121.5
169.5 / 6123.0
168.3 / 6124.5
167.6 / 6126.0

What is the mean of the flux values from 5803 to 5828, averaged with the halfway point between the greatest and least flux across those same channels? 175.5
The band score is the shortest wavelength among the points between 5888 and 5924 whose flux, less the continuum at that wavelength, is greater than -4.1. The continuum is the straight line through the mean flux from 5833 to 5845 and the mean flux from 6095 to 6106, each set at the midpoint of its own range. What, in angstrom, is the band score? 5907.0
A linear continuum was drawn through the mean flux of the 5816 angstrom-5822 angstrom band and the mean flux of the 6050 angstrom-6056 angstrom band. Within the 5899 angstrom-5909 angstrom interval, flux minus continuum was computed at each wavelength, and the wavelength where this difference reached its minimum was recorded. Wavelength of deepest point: 5899.5 angstrom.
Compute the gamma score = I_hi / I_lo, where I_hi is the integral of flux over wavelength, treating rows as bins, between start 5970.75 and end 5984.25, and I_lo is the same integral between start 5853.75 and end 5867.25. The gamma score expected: 1.04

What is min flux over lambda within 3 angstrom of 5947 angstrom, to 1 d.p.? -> 168.2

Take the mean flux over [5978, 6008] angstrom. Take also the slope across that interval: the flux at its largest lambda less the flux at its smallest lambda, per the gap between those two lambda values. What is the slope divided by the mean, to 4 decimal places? 0.0000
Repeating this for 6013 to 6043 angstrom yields 0.0018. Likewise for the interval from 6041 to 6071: 0.0012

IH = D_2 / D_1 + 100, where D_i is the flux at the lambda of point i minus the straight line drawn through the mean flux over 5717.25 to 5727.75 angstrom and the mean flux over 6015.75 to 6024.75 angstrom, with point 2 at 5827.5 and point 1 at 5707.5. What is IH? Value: 100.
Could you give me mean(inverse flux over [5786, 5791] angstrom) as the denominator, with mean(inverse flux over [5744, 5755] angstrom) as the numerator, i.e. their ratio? 0.95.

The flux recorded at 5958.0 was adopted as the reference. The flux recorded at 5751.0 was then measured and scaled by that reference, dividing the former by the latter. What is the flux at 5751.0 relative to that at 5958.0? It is 1.08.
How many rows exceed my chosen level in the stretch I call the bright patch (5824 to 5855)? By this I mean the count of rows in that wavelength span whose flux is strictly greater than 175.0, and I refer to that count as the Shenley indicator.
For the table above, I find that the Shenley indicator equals 13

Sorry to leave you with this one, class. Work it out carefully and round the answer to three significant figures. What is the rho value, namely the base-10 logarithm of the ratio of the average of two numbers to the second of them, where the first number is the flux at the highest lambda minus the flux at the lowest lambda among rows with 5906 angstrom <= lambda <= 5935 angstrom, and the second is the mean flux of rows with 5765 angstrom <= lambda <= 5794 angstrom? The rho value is -0.301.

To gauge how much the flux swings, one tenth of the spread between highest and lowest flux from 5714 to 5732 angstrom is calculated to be 1.96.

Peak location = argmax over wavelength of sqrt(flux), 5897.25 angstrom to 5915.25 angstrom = 5908.5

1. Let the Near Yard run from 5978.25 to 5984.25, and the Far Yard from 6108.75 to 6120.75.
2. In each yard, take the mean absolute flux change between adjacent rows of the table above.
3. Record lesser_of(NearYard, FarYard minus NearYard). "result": -1.9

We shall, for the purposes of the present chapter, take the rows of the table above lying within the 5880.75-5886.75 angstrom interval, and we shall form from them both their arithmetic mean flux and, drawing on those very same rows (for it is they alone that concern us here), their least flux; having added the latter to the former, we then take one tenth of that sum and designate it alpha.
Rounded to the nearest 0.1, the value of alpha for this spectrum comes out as 32.3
